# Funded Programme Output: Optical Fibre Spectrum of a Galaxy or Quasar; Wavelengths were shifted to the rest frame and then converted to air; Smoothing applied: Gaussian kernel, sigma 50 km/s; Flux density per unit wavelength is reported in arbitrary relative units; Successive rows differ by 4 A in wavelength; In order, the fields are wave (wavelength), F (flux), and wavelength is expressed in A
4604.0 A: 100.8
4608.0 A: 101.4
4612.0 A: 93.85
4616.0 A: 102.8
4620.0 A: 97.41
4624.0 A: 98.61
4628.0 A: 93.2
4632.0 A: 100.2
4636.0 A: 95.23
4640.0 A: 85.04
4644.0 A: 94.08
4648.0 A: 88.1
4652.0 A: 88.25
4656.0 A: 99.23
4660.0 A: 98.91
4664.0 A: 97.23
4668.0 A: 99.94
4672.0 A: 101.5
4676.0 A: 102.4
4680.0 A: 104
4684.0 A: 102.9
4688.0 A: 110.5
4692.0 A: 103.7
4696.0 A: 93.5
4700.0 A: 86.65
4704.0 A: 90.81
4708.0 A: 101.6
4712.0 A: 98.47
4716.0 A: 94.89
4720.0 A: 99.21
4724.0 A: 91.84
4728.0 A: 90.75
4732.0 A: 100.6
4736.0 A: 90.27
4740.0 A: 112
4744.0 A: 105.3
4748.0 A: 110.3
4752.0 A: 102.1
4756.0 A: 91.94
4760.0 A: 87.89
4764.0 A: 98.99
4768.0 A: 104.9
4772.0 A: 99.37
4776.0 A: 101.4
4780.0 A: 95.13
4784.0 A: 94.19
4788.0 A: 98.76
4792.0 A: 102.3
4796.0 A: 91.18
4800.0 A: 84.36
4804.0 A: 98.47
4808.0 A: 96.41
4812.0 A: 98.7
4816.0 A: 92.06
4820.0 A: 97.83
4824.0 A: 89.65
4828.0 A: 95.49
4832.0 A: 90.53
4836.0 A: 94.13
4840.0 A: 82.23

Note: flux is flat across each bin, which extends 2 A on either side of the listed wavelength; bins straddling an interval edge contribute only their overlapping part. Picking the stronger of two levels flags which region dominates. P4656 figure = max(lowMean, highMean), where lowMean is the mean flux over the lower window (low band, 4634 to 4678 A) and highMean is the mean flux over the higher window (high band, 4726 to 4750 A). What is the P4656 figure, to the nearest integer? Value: 102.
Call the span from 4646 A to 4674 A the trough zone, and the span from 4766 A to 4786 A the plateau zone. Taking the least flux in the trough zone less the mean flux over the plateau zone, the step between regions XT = -11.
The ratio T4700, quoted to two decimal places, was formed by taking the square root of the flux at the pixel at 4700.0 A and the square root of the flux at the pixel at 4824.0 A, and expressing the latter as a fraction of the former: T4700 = 1.02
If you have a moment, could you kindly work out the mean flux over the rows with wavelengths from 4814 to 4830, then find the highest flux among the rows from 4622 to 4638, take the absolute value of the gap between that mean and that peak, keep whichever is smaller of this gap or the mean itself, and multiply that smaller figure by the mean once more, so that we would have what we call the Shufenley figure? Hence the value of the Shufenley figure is 604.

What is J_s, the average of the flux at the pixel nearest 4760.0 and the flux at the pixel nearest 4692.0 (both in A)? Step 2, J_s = 96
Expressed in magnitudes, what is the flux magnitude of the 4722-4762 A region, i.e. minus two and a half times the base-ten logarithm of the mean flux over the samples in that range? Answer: -4.98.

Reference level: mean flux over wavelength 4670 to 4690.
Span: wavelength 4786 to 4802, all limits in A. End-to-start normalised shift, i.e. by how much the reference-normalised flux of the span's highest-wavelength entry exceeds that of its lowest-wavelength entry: -0.14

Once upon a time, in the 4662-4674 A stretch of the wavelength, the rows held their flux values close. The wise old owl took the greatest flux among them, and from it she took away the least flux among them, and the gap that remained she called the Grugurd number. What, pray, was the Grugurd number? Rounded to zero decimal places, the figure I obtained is 4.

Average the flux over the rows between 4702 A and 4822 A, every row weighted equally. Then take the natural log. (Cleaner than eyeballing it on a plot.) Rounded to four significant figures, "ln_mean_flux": 4.579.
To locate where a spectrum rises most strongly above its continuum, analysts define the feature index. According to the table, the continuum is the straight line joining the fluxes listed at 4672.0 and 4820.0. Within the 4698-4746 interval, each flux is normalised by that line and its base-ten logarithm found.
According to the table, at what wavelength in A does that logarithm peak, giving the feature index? 4740.0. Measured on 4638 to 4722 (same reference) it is 4688.0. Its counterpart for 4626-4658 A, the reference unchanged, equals 4632.0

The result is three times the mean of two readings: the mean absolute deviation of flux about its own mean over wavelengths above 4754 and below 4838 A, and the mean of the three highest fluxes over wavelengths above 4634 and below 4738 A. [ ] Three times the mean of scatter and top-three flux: 165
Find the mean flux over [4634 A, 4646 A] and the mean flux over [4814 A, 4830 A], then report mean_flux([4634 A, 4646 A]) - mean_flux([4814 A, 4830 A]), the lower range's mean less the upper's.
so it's -2.3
